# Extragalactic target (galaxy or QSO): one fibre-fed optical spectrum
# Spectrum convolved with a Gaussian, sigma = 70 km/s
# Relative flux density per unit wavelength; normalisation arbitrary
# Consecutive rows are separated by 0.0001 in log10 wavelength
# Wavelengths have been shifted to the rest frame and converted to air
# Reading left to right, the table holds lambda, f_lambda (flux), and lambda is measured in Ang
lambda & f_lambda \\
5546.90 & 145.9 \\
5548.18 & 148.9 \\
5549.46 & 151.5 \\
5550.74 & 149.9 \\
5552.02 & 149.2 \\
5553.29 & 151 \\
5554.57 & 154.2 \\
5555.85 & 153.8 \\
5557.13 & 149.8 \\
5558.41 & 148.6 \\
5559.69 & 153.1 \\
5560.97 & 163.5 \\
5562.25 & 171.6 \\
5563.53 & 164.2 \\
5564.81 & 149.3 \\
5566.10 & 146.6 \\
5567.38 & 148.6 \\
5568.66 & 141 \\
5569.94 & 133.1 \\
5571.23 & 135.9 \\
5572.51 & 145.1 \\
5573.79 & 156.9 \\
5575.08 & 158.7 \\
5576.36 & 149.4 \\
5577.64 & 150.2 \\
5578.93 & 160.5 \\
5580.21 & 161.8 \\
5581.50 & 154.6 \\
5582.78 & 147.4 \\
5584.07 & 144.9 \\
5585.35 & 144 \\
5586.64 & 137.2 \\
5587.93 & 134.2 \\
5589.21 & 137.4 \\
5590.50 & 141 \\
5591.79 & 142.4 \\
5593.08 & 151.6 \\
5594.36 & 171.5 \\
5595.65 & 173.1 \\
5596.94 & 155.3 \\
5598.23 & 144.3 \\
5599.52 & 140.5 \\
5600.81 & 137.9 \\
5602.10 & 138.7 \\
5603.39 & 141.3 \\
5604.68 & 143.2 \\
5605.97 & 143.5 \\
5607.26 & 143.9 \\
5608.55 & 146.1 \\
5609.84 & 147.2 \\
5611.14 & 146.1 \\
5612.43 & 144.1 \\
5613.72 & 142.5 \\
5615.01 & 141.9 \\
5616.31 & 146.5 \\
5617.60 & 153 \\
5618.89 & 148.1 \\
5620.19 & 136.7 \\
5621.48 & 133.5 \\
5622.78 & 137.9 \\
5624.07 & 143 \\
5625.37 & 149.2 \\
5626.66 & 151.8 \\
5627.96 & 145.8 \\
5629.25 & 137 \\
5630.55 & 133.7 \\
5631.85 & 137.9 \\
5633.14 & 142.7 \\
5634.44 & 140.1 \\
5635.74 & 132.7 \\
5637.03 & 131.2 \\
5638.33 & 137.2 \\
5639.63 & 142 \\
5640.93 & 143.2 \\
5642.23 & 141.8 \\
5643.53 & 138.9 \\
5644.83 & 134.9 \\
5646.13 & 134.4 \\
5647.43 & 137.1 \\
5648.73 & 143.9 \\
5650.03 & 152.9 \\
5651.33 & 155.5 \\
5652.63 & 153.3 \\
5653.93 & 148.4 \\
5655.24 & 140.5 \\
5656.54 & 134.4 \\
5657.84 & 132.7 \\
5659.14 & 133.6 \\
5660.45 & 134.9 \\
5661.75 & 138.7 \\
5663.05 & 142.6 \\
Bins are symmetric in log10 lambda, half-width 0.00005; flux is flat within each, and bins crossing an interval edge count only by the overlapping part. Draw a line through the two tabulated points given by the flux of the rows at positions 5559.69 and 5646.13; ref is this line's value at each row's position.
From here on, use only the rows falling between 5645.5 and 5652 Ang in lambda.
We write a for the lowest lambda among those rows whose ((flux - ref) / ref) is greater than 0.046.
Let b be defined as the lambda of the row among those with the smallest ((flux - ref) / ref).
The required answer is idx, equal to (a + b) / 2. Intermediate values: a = 5648.73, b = 5646.13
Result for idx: 5647.4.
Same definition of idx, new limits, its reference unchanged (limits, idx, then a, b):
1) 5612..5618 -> 5616.3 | 5617.60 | 5615.01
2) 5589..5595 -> 5591.8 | 5594.36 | 5589.21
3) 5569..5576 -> 5572.5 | 5575.08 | 5569.94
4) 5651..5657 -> 5653.9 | 5651.33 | 5656.54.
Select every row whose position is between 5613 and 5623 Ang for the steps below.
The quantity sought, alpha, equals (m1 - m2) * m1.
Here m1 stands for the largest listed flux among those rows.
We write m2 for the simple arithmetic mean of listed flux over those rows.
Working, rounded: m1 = 153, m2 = 143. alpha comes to 1605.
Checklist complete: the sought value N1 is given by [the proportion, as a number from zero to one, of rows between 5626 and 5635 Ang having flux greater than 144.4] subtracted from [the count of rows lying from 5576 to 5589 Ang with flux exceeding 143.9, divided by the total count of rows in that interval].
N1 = 0.5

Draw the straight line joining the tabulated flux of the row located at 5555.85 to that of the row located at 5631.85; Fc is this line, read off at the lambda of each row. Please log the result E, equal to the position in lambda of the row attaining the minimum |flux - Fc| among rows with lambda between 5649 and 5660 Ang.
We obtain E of 5657.84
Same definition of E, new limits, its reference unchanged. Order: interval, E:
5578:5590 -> 5582.78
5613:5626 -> 5615.01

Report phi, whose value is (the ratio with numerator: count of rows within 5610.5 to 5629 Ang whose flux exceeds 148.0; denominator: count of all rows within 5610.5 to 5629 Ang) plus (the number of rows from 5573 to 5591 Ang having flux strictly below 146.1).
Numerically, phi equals 6.3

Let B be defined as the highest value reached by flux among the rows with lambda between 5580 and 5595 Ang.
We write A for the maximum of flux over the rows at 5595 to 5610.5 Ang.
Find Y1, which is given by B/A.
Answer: 0.99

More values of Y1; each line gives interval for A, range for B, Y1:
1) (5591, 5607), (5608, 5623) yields 0.88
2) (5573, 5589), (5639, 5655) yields 0.96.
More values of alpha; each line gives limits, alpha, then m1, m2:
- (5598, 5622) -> 1514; 153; 143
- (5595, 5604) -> 4466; 173.1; 147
